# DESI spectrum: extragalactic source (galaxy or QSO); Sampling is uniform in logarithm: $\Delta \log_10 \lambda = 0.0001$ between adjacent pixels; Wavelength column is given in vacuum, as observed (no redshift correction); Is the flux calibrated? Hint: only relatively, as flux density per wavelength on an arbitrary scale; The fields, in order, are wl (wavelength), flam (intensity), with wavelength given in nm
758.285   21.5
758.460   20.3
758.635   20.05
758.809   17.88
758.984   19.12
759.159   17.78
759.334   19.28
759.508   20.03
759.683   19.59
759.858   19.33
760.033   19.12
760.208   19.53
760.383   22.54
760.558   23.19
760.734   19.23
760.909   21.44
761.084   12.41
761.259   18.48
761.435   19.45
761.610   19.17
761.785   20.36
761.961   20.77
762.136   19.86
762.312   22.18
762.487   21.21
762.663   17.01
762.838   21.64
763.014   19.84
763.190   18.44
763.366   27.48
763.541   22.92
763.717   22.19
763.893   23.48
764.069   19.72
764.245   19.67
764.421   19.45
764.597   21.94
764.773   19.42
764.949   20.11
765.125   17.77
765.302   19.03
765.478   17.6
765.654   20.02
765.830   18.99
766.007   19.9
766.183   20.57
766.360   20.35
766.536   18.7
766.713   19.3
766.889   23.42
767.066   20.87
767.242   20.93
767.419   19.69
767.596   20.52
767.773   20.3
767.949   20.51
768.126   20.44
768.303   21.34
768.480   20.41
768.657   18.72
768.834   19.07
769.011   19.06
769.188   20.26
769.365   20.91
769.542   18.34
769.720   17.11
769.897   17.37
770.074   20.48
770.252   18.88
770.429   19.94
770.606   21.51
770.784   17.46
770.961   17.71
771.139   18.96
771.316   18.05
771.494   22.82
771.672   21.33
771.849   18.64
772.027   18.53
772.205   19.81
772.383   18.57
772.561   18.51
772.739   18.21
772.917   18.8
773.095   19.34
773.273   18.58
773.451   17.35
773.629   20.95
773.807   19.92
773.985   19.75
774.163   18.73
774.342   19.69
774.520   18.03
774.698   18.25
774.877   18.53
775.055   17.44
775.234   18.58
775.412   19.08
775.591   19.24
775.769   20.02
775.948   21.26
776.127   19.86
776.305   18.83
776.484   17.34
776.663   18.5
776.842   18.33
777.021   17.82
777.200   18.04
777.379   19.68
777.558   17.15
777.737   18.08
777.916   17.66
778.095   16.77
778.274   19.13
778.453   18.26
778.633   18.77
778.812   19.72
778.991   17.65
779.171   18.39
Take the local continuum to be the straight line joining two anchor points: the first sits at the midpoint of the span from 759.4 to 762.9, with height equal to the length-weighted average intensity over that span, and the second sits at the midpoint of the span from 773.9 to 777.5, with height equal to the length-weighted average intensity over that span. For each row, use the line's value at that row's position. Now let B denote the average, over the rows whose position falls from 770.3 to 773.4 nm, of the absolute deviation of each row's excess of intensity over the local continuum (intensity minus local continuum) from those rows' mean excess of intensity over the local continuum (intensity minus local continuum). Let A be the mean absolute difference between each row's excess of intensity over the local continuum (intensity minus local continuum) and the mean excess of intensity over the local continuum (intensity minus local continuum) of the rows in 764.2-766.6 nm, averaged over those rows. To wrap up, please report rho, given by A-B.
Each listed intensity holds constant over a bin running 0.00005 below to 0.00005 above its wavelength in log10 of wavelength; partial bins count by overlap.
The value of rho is -0.3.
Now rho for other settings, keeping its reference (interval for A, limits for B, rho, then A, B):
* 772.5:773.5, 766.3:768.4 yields -0.3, 0.45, 0.75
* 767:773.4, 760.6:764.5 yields -0.8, 1.08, 1.89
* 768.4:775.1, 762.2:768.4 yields -0.3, 1.03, 1.37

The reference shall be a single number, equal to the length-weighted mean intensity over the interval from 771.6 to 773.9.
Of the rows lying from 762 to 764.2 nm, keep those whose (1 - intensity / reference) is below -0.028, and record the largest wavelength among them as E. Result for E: 764.069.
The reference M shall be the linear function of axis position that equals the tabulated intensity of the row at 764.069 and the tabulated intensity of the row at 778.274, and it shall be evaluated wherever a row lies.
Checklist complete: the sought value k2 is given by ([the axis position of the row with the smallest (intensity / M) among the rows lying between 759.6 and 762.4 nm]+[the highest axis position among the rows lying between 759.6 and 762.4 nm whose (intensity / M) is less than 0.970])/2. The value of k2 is 761.35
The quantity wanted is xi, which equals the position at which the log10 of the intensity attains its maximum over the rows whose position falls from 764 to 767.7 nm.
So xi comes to 766.889 nm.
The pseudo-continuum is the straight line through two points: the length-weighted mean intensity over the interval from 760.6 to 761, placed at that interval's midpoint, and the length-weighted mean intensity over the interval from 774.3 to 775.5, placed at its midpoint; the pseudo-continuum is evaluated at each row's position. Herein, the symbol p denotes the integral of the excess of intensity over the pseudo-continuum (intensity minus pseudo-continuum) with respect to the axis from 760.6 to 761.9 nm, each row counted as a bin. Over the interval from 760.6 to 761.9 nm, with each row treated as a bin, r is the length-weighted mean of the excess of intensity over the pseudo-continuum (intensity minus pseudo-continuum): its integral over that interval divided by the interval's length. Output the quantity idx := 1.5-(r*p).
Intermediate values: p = -2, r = -1.6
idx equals -2.0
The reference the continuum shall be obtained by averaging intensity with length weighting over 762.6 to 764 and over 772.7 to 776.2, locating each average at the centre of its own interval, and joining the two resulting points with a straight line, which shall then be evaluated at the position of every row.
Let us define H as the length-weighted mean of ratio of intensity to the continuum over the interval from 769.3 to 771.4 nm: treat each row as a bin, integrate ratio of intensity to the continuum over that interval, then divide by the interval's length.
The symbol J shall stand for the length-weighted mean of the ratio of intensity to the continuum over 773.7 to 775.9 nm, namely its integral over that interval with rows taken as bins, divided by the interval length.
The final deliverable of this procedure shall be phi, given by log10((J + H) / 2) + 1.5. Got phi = 1.487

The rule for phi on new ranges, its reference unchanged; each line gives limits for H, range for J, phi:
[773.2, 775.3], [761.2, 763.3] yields 1.476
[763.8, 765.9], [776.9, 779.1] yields 1.484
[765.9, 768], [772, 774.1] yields 1.491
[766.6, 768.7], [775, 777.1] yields 1.501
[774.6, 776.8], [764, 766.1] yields 1.482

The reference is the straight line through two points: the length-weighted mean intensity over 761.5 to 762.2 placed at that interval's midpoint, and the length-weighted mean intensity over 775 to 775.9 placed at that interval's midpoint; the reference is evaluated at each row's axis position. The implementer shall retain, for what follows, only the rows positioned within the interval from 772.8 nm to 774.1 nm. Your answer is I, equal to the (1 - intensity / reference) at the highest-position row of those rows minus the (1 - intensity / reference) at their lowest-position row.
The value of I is -0.05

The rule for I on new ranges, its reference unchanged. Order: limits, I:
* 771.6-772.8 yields 0.16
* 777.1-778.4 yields -0.06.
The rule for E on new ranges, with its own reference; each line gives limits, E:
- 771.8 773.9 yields 773.807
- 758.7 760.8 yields 760.558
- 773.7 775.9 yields 775.769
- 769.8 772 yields 771.672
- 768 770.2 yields 770.074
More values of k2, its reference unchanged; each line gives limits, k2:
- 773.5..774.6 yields 774.52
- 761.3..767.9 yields 764.60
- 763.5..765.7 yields 765.48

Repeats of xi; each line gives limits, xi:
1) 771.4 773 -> 771.494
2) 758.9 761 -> 760.558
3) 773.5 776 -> 775.948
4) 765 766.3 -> 766.183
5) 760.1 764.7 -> 763.366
